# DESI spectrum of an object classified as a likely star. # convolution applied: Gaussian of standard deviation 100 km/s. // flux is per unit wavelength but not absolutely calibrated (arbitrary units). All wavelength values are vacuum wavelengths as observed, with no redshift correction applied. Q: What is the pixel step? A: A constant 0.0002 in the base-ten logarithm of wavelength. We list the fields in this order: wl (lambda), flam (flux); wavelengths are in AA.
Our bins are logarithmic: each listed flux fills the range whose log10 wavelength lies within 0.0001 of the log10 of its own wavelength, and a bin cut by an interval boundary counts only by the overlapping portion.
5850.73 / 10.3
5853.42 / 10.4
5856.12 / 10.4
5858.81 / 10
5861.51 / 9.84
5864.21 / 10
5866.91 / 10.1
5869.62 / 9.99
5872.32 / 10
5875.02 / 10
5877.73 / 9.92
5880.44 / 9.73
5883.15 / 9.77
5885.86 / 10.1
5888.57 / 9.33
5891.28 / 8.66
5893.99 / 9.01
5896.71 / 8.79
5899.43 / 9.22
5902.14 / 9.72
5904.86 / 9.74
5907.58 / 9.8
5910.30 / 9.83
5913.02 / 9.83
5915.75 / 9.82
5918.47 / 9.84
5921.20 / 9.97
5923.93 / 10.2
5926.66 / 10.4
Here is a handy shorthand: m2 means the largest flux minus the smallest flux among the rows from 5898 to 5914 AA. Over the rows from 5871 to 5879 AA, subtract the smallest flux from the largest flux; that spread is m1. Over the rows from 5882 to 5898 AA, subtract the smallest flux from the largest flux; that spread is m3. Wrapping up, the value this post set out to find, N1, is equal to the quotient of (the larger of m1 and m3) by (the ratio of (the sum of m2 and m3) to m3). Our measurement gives 1.01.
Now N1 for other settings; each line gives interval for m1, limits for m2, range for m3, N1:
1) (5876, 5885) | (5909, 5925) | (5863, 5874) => 0.04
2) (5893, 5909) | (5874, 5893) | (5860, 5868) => 0.15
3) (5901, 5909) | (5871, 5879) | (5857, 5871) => 0.20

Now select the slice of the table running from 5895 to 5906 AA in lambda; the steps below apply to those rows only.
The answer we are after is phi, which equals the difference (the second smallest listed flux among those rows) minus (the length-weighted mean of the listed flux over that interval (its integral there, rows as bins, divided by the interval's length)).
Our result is -0.13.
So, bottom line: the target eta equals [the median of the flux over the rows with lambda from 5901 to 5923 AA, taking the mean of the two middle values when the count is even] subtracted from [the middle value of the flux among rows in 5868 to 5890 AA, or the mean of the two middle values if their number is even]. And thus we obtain 0.13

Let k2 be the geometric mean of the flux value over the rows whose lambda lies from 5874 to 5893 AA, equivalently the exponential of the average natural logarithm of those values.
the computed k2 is 9.6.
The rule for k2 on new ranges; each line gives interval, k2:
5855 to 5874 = 10.0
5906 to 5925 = 9.9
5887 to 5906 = 9.2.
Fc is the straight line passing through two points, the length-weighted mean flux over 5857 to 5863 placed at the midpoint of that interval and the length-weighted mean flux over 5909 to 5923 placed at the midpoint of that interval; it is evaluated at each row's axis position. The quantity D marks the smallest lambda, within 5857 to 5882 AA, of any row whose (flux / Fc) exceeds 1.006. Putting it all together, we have 5866.91 AA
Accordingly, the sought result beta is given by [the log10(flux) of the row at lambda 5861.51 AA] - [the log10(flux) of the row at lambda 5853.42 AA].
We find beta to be -0.02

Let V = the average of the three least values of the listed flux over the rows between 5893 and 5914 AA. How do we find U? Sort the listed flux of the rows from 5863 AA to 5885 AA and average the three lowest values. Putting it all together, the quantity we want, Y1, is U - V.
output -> 0.80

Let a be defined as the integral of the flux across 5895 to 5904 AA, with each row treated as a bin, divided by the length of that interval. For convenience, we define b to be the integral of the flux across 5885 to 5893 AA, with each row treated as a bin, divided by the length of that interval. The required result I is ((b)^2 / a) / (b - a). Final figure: 185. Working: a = 9.26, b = 9.3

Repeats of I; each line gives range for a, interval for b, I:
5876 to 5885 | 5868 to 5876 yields 57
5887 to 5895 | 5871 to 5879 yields 12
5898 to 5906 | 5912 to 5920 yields 37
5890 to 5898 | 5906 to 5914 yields 11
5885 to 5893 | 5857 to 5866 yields 16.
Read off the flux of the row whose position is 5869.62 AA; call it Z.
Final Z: 9.99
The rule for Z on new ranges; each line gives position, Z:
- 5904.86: 9.74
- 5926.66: 10.4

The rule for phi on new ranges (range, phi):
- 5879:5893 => -0.18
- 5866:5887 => -0.17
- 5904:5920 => -0.01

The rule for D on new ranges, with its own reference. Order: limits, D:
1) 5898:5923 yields 5921.20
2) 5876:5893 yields 5885.86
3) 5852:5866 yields 5853.42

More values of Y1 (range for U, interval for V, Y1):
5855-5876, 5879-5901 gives 1.12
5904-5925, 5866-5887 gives -0.02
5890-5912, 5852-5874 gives -1.12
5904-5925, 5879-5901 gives 0.97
